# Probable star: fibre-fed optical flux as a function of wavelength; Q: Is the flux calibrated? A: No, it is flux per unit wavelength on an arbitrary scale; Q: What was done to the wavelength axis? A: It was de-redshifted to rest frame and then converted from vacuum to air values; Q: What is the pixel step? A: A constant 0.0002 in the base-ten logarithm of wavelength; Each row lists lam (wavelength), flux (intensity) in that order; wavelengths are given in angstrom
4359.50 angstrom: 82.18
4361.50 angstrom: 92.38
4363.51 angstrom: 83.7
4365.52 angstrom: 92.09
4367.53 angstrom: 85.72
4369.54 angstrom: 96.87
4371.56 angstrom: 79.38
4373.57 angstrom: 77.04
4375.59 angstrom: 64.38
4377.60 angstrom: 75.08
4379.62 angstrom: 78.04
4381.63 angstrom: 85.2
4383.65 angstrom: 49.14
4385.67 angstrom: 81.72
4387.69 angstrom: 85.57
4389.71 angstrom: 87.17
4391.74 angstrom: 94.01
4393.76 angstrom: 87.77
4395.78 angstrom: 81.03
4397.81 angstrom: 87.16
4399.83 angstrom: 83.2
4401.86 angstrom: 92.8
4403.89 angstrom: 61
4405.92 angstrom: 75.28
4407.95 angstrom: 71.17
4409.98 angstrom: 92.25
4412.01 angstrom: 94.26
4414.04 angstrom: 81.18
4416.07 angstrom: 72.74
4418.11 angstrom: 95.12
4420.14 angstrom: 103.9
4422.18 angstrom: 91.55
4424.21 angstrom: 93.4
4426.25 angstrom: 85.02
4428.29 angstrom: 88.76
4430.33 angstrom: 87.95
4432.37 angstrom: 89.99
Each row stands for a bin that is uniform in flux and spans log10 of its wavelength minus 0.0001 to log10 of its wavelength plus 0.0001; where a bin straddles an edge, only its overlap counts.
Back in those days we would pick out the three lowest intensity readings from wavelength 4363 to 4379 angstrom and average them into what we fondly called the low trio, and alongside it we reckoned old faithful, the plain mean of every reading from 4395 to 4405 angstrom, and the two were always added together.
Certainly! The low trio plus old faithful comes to 153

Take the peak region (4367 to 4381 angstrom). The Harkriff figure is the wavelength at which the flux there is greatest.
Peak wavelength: 4369.54 angstrom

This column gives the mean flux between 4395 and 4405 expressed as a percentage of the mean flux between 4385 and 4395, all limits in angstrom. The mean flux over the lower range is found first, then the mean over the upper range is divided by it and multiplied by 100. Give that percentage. 93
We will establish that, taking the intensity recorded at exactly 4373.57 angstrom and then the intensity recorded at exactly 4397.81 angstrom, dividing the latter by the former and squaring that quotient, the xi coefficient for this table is 1.28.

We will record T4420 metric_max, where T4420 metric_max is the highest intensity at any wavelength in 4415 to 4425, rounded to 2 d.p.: 103.90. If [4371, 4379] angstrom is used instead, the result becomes 79.38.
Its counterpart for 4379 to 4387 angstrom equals 85.20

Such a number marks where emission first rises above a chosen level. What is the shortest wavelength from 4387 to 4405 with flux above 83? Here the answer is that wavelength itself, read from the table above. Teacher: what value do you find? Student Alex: 4387.69 angstrom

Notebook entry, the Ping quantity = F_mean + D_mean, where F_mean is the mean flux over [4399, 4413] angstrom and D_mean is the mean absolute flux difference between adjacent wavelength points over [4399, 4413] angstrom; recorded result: 95.2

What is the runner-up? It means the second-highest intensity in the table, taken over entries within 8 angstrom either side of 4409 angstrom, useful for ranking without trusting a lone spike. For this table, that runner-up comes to 92.8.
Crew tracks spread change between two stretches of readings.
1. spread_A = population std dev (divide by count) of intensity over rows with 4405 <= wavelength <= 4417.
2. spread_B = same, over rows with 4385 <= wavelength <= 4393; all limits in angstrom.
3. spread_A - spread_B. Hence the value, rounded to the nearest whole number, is 5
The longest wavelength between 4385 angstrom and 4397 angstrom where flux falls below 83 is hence 4395.78 angstrom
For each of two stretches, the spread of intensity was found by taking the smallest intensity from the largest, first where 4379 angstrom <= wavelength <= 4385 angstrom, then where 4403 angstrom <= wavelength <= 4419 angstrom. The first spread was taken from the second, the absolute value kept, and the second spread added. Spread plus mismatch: 36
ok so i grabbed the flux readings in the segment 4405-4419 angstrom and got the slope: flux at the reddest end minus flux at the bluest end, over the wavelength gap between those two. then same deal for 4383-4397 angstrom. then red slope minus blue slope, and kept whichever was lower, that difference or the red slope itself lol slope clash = -1.00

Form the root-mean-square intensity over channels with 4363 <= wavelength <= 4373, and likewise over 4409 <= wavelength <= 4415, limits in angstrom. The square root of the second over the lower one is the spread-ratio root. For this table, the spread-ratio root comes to 1.01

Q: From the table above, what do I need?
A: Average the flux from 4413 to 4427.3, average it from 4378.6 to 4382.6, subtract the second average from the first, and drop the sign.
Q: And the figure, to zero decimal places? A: 7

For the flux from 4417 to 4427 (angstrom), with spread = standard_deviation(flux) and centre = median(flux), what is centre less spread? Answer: 87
